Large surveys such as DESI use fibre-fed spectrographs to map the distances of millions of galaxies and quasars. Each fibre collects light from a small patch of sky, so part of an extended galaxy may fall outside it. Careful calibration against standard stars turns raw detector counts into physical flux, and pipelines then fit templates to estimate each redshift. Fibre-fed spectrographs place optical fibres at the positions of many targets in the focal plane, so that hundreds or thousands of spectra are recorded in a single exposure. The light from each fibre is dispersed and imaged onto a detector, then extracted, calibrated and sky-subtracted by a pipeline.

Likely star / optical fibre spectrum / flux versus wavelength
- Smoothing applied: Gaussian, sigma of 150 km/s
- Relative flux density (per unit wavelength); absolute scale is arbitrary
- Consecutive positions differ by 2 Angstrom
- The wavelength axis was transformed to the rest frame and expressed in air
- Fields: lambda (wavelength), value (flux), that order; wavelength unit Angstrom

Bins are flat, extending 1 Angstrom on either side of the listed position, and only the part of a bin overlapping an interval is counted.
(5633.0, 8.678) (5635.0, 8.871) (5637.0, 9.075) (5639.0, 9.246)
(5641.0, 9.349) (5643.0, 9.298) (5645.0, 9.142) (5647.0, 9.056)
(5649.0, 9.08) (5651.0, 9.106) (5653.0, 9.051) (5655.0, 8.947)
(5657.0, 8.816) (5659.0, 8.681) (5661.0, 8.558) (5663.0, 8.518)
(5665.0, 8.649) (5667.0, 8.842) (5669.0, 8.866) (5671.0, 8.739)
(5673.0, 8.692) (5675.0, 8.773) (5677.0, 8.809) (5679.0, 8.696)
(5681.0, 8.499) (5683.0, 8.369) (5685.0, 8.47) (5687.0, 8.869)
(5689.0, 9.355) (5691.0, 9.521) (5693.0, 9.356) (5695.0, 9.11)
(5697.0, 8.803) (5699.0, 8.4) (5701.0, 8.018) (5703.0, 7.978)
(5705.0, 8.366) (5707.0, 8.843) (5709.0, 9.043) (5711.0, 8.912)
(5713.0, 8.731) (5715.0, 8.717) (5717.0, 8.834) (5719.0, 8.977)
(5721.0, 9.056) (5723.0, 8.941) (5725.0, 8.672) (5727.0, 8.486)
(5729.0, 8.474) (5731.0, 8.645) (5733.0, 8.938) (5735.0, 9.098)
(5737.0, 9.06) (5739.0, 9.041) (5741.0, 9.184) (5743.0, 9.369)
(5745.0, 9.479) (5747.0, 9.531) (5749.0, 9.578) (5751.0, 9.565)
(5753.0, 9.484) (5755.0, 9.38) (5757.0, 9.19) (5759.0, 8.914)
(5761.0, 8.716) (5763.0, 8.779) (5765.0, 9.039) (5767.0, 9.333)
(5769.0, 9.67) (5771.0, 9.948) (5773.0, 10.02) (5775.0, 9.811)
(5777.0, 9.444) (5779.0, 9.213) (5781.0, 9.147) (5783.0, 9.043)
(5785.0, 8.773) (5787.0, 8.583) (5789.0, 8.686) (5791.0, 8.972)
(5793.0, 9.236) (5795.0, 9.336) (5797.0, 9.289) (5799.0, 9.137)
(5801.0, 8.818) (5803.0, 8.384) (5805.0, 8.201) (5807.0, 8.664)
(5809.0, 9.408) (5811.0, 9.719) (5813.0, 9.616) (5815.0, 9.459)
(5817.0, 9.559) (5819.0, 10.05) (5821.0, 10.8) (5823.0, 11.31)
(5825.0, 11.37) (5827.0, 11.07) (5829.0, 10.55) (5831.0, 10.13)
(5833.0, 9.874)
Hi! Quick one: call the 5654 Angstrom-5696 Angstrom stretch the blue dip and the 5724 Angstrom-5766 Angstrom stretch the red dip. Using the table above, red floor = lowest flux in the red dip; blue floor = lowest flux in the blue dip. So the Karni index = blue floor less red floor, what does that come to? -0.1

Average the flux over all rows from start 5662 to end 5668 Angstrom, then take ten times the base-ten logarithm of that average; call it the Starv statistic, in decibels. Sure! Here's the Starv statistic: 9.38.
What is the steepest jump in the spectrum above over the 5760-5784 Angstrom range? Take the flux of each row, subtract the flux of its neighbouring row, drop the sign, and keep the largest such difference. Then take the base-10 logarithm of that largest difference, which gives -0.44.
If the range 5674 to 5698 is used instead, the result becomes -0.31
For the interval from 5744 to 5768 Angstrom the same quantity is -0.53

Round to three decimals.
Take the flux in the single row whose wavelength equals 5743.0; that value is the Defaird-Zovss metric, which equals 9.369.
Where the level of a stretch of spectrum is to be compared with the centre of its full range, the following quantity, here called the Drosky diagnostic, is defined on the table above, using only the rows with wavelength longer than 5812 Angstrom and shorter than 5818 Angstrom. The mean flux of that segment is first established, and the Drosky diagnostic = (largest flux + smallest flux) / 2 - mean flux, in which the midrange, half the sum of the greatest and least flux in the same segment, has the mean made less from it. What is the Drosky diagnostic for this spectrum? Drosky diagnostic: -0.007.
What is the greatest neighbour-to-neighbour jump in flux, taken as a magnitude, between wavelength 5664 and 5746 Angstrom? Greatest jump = 0.49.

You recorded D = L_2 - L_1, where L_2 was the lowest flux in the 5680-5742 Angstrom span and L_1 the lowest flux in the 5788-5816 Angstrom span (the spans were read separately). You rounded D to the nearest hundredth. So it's -0.22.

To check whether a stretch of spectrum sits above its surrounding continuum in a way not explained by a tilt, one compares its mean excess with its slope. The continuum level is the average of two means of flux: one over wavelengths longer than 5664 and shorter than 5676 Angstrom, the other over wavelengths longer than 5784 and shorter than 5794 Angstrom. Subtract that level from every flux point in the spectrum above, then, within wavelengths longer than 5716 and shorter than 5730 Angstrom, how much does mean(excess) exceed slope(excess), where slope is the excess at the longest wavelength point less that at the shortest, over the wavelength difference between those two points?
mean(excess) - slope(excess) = 0.0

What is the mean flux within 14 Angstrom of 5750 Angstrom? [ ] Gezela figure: 9.23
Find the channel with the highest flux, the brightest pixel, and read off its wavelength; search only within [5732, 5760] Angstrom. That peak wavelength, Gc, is 5749.0 Angstrom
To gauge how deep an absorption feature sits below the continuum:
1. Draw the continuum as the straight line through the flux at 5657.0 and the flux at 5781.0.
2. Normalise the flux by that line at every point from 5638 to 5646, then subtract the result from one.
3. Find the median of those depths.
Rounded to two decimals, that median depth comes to -0.06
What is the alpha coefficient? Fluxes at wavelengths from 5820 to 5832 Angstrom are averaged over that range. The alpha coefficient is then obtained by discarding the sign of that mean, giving 10.87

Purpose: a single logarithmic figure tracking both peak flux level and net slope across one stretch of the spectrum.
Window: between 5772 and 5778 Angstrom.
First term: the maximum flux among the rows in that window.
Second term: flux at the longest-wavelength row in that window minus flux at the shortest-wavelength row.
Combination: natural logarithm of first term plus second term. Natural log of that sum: 2.25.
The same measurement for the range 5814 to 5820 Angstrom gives 2.36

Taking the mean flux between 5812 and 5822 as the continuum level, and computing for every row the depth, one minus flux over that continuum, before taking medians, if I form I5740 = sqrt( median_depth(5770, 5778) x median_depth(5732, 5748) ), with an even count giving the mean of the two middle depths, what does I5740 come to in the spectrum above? 0.012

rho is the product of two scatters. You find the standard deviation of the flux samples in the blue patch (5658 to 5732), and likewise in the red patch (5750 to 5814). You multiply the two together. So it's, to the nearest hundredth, 0.14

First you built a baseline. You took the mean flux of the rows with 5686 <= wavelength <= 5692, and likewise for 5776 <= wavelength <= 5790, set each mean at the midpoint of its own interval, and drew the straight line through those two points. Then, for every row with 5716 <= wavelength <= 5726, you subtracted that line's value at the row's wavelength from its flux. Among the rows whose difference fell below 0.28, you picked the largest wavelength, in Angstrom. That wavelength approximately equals 5725.0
